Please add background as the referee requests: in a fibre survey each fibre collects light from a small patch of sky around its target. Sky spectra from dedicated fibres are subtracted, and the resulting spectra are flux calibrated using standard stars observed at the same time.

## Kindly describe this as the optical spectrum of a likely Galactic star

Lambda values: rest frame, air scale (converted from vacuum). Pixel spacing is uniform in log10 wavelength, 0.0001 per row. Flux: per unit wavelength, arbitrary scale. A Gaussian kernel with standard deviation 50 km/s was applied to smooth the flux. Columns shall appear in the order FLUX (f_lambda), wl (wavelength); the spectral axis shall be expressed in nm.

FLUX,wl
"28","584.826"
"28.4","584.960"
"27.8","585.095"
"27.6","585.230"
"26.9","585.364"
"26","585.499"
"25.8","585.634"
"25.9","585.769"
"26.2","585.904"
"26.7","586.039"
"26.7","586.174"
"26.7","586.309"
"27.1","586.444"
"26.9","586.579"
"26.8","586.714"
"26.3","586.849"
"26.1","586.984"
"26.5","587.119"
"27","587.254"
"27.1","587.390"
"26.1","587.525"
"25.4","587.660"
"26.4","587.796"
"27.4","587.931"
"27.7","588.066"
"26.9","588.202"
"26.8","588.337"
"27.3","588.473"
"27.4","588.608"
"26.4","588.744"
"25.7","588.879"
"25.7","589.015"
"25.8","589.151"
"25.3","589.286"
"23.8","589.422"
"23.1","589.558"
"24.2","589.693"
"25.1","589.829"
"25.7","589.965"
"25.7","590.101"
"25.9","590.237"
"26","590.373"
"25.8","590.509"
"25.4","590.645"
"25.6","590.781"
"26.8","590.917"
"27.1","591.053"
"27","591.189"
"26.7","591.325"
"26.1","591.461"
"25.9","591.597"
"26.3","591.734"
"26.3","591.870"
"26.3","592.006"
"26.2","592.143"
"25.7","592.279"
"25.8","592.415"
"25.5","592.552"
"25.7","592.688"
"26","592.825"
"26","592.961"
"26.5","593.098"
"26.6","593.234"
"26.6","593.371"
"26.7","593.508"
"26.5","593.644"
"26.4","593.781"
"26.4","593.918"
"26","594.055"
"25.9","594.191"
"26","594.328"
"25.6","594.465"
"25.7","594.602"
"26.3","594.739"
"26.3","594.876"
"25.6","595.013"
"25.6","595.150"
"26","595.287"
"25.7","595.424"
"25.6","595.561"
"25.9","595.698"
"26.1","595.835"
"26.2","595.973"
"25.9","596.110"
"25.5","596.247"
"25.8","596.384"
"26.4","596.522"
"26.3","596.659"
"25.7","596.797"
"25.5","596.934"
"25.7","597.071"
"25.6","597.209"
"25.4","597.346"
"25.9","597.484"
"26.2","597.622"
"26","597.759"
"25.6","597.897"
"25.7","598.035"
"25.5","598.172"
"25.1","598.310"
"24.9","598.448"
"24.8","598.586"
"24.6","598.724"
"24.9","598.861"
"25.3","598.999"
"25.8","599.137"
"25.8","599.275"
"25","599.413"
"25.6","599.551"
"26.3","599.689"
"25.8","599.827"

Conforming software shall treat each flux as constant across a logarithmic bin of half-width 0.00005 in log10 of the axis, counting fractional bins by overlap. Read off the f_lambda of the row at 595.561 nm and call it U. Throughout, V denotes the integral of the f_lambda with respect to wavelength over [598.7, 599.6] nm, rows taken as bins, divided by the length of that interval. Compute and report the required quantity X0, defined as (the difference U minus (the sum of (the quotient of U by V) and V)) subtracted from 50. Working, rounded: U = 25.6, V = 25.3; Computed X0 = 50.7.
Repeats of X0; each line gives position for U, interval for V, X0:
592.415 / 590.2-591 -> 51.1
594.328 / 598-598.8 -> 50.1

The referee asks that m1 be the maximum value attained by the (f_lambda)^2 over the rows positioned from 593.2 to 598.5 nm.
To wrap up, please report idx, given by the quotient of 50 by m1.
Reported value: 0.0701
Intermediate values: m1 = 713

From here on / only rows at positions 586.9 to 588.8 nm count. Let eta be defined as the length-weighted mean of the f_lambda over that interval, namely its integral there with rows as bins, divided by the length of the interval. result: 26.7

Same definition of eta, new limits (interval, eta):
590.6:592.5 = 26.2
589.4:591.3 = 25.6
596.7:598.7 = 25.5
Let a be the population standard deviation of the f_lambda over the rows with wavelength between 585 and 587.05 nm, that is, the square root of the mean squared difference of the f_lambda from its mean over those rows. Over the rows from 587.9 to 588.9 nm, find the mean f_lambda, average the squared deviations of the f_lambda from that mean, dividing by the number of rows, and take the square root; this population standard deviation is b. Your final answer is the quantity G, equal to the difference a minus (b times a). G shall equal 0.22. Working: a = 0.572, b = 0.6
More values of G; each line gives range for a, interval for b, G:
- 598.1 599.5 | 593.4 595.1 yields 0.26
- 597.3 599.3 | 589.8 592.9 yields 0.24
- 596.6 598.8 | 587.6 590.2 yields -0.11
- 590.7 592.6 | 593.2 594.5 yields 0.32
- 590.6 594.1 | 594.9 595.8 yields 0.38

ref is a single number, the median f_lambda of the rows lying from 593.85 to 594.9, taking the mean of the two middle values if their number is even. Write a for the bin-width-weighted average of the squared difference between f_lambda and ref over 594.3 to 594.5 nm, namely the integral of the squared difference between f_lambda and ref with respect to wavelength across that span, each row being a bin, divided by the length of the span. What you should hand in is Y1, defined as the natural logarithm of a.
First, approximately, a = 0.08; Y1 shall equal -2.5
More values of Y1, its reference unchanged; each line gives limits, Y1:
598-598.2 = -1.8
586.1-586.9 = -0.5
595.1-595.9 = -2.7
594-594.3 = -5.4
